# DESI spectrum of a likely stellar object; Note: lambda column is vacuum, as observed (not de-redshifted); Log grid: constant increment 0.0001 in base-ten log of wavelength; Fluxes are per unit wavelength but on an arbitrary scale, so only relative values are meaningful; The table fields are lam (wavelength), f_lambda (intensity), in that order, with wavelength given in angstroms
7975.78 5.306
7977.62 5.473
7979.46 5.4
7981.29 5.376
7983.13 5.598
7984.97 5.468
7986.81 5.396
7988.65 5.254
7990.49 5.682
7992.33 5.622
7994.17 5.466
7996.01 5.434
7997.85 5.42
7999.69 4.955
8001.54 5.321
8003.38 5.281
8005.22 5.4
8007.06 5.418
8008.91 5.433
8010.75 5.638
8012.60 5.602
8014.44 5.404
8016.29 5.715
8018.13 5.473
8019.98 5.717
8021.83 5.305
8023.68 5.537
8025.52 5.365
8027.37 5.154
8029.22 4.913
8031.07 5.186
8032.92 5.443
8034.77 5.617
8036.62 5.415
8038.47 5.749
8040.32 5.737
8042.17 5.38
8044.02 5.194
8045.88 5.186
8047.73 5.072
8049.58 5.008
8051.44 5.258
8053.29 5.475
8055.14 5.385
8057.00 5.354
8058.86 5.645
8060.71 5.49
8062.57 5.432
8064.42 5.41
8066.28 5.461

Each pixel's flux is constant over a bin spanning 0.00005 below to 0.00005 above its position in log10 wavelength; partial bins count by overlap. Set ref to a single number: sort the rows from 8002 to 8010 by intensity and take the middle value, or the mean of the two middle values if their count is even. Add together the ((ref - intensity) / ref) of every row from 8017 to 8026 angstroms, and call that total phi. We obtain -0.07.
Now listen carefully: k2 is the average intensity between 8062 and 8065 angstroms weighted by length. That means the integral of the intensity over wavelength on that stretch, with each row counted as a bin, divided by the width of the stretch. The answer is 5.43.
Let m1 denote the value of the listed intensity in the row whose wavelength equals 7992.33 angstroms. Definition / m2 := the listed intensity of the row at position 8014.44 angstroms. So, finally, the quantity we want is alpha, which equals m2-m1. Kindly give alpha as -0.2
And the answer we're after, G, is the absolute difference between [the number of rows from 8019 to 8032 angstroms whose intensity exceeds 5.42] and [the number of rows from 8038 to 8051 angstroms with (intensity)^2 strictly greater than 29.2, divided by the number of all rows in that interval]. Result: 1.7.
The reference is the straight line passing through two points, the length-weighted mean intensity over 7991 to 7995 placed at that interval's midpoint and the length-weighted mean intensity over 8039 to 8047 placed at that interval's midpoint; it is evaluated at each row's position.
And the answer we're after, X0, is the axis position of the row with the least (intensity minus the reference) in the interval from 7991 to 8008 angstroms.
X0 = 7999.69 angstroms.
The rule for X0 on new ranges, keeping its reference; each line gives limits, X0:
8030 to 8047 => 8031.07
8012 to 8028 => 8027.37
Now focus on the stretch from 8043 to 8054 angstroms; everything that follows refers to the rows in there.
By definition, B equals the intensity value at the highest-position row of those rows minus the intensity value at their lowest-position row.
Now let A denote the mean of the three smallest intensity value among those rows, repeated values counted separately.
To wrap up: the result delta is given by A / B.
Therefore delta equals 18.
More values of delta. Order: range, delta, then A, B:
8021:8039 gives 11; 5.08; 0.44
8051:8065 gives 35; 5.33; 0.15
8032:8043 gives -86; 5.41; -0.06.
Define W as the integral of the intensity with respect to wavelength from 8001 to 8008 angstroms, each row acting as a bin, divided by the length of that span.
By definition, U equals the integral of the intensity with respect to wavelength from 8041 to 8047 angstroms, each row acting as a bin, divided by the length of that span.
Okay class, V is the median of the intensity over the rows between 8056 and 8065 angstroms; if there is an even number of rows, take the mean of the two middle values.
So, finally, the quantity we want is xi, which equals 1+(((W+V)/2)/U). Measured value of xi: 2.02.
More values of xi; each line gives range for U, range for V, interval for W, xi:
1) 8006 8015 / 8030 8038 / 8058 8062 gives 2.00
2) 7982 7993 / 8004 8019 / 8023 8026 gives 1.99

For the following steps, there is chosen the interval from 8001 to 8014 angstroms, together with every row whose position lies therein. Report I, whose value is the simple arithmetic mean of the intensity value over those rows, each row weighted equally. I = 5.44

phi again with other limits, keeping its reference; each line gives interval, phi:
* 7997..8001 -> 0.08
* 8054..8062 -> -0.04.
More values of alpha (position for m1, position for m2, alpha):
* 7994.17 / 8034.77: 0.2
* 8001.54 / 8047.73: -0.2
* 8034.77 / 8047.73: -0.5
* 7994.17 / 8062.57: 0.0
